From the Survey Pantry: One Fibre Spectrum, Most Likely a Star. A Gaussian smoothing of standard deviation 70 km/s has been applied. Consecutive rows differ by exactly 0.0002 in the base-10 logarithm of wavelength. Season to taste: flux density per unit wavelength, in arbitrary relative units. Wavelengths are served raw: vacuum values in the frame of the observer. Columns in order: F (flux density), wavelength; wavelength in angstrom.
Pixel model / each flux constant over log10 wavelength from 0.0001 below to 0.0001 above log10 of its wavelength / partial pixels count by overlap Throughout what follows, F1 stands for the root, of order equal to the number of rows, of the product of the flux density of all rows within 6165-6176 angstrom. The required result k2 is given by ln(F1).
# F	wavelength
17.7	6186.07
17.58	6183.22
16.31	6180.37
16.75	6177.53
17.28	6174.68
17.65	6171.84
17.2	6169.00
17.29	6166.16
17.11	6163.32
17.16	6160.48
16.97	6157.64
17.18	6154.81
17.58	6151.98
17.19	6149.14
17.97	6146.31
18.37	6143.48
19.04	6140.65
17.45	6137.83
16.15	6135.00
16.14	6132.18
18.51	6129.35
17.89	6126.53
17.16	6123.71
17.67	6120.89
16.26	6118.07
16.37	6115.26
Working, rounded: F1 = 17.4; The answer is 2.854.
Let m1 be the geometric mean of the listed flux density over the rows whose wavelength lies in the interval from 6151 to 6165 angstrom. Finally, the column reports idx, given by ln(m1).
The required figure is 2.84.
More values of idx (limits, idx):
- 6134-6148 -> 2.88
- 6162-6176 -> 2.85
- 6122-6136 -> 2.84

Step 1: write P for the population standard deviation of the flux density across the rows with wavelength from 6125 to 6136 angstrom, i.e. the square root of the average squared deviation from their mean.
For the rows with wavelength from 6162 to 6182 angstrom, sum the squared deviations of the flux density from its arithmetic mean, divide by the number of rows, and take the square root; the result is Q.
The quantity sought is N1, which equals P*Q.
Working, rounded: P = 1.05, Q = 0.40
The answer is 0.42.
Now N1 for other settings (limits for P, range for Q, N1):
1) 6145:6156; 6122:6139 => 0.28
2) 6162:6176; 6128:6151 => 0.18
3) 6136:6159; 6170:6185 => 0.34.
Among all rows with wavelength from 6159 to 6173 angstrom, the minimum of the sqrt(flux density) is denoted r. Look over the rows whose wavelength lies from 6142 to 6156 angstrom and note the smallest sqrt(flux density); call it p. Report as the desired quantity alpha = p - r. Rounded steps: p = 4.14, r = 4.14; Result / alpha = 0.01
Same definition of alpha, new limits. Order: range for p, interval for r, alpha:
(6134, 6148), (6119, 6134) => 0.00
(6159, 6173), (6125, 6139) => 0.12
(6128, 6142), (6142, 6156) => -0.13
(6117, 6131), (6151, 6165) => -0.09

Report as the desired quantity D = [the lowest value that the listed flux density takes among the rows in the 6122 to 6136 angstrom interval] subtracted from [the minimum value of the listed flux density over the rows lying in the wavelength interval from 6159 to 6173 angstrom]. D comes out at 0.97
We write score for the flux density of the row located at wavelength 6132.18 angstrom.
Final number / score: 16.14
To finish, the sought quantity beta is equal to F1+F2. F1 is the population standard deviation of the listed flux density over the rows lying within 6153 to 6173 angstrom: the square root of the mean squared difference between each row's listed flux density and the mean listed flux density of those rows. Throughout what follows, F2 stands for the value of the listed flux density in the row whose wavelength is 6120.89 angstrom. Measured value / 17.9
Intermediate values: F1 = 0.2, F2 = 17.67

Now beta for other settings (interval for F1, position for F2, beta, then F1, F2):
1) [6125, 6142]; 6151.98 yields 18.7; 1.1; 17.58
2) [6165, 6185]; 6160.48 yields 17.6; 0.4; 17.16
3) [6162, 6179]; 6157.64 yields 17.2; 0.3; 16.97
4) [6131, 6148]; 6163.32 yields 18.2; 1.1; 17.11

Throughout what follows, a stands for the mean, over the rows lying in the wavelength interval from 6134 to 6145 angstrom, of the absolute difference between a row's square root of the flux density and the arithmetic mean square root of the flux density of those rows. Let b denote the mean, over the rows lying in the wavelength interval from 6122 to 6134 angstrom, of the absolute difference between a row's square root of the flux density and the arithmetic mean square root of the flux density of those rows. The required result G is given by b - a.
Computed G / -0.02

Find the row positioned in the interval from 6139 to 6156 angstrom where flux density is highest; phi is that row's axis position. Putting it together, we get 6140.65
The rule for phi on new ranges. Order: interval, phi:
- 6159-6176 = 6171.84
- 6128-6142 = 6140.65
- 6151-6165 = 6151.98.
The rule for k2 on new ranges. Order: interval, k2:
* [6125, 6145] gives 2.869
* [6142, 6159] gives 2.864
